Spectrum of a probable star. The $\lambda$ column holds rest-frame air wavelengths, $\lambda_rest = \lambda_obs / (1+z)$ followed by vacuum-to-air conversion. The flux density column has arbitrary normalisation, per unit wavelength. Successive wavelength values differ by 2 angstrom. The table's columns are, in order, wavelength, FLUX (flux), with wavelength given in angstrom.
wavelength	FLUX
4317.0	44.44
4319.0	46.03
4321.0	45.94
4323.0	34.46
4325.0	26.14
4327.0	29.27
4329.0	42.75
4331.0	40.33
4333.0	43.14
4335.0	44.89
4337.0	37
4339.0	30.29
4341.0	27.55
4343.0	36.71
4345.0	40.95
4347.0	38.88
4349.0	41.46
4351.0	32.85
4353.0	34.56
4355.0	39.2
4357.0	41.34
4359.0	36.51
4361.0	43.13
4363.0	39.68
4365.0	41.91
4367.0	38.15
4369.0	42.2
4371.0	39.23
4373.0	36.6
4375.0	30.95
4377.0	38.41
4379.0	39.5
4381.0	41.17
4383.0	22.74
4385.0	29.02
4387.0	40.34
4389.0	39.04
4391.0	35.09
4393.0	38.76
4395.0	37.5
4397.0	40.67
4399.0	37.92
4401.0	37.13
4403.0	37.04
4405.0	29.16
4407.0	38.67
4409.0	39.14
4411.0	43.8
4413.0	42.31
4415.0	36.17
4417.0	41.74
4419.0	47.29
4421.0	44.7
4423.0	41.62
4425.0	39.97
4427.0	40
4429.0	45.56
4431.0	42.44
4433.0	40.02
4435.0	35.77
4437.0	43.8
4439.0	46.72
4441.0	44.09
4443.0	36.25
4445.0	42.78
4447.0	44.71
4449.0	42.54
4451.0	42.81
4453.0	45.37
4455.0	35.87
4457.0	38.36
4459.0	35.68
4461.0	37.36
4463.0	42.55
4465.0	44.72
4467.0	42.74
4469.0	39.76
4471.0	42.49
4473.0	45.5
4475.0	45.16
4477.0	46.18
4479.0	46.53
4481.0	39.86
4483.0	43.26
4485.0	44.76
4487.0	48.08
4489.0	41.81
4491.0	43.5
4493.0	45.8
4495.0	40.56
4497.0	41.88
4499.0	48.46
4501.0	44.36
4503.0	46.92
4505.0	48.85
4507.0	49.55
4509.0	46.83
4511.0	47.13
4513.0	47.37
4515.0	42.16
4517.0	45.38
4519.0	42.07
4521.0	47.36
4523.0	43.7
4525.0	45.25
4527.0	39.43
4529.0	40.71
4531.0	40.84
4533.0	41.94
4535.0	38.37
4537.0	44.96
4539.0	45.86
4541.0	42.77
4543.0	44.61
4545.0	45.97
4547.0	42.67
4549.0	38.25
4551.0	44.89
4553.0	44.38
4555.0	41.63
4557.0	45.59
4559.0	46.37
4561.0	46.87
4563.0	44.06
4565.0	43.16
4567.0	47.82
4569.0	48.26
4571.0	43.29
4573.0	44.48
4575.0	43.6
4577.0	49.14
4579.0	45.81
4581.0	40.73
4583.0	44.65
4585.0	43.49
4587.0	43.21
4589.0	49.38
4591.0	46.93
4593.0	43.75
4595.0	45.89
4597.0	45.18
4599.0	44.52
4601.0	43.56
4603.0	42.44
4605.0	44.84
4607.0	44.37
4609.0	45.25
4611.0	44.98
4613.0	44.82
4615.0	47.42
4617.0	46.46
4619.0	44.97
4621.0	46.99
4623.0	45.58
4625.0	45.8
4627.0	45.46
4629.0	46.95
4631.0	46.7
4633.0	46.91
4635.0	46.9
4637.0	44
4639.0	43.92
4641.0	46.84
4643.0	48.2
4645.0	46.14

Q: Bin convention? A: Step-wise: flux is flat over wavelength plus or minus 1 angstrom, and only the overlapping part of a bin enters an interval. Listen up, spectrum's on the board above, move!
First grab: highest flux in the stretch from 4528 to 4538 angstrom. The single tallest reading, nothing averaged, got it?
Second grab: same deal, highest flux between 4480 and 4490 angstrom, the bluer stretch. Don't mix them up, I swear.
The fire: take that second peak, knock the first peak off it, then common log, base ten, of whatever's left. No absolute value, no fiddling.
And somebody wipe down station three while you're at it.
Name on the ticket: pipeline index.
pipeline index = 0.5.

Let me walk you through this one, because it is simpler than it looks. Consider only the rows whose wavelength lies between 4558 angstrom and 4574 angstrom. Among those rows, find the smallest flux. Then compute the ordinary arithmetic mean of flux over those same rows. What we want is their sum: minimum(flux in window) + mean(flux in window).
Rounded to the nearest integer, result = 89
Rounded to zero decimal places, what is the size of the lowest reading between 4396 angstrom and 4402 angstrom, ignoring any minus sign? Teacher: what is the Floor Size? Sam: 37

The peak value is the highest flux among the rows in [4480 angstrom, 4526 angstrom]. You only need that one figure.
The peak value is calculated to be 49.55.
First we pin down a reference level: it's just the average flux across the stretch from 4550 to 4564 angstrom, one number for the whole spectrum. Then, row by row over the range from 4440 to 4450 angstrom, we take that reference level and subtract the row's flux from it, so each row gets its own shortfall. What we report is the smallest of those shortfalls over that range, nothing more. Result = 0.1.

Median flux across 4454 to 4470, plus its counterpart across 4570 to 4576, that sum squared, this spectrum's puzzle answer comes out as 6833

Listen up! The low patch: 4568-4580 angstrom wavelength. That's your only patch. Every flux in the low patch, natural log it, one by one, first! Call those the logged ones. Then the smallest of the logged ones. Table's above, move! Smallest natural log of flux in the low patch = 3.77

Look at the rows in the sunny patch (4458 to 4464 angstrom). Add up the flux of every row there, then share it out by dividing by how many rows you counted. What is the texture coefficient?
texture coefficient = 38.5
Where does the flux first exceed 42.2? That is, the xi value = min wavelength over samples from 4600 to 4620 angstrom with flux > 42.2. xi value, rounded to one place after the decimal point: 4601.0 angstrom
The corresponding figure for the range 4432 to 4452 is 4437.0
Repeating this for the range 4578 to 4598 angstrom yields 4579.0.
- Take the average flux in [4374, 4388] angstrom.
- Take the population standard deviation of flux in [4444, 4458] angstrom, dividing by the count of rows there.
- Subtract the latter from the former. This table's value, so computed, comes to 31.4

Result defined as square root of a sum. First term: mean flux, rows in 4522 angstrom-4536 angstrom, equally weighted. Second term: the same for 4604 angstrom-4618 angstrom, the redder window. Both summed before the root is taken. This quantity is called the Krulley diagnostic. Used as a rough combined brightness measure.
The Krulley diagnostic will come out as 9.32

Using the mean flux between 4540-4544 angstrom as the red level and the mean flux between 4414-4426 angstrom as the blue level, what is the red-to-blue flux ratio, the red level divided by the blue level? 1.04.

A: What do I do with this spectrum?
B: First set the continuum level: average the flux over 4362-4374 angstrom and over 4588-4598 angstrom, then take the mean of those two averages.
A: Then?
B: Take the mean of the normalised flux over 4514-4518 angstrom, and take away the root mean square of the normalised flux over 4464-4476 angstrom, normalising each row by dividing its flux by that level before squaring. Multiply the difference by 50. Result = 0.4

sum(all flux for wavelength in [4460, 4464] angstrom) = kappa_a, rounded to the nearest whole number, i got 80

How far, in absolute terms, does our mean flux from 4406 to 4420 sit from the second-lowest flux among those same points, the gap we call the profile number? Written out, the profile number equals 2.6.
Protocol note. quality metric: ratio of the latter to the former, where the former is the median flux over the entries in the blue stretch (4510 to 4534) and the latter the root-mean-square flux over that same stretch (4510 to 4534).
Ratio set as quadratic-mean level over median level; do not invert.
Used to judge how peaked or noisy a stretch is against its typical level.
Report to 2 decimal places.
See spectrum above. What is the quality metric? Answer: 1.02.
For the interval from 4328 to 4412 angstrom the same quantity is 0.98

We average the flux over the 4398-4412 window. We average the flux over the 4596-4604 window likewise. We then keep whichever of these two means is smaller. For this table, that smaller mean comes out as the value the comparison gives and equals 37.6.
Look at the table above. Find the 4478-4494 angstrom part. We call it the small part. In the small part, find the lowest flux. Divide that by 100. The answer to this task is 0.40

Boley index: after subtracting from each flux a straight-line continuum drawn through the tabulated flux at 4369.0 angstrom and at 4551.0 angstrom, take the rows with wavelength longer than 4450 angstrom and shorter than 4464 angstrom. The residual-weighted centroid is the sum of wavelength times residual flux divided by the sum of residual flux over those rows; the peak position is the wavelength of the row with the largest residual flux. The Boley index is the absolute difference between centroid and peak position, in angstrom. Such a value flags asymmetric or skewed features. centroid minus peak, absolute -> 5.3 angstrom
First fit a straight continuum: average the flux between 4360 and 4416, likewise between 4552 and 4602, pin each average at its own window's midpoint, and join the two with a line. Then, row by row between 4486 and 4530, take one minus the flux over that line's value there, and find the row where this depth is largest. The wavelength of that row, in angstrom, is 4527.0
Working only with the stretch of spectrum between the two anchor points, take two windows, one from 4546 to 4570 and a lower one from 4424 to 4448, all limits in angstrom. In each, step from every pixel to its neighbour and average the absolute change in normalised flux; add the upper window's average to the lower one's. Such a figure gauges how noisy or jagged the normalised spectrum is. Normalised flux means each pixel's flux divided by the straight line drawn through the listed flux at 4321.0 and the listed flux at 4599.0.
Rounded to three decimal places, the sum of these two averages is 0.148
